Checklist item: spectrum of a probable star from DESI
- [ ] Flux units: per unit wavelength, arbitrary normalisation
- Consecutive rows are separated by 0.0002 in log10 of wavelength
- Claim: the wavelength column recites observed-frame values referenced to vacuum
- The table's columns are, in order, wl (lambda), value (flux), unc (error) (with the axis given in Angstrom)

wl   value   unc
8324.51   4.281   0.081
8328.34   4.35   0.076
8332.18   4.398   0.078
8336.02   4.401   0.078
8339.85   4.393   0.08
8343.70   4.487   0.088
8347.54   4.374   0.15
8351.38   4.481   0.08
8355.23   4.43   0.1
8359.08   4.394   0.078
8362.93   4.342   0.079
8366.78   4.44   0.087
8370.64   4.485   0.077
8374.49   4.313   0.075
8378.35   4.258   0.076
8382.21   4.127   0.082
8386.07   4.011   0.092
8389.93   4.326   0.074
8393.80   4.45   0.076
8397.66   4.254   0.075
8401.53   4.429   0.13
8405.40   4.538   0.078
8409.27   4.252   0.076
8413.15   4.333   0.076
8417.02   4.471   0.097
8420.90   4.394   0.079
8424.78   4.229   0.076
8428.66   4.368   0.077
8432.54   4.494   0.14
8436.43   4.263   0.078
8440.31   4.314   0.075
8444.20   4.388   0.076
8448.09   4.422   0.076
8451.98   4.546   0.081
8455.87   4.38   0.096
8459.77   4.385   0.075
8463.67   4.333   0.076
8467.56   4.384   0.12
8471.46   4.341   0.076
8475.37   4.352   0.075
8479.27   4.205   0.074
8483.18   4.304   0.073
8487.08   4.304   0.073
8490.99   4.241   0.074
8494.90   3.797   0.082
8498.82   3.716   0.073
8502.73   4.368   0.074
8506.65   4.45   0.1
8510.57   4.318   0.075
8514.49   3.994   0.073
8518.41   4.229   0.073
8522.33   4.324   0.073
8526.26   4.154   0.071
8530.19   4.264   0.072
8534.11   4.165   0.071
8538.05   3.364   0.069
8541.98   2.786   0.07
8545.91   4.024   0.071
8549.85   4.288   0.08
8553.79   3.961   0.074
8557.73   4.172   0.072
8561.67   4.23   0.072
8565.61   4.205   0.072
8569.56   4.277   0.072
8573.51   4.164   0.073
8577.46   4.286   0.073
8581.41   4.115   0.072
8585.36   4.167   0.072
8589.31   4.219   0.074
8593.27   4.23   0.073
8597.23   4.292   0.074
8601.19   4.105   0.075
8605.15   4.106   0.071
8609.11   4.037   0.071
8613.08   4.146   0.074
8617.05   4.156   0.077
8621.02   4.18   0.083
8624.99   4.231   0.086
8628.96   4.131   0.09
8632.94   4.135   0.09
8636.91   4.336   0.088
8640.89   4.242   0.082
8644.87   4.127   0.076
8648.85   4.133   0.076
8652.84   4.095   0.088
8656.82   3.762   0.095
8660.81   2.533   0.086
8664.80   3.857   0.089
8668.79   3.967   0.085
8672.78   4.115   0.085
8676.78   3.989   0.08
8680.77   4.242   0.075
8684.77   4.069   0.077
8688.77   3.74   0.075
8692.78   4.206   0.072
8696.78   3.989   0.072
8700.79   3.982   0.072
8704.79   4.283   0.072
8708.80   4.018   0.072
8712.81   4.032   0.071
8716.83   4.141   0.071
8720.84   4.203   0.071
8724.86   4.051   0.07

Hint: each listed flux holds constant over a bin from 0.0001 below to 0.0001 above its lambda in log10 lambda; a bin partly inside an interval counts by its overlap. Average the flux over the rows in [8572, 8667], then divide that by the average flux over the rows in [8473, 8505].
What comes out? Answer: 0.98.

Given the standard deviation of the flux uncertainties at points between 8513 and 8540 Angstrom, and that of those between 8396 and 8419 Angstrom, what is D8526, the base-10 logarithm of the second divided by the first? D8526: 1.2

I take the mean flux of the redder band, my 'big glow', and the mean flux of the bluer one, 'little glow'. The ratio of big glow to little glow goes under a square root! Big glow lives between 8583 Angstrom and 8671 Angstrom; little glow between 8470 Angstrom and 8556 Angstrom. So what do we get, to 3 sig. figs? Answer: 0.996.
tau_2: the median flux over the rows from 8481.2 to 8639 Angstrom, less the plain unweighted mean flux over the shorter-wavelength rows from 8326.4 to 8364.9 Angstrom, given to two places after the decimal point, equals -0.23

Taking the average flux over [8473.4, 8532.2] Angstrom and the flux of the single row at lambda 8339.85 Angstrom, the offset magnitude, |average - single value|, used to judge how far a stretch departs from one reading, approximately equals 0.19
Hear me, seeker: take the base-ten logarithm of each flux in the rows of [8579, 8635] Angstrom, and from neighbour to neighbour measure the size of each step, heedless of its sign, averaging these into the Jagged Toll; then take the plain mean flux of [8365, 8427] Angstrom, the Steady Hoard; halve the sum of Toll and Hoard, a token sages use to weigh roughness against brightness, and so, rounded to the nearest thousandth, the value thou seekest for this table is 2.169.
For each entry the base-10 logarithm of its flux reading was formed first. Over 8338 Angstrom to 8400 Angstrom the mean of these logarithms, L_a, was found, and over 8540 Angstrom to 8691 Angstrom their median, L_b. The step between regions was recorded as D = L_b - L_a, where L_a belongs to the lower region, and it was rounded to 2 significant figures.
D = -0.022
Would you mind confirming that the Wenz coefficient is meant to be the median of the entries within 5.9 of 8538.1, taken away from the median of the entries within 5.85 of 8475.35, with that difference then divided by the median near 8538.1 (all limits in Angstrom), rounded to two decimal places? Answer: 0.29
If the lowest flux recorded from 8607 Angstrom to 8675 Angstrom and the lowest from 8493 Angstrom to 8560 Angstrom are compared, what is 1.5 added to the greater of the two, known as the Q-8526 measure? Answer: 4.3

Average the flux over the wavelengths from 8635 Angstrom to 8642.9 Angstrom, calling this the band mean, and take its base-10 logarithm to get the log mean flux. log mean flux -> 0.632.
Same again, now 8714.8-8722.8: 0.620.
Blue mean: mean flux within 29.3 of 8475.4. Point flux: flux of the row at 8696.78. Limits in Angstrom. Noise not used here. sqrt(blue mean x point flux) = 4.13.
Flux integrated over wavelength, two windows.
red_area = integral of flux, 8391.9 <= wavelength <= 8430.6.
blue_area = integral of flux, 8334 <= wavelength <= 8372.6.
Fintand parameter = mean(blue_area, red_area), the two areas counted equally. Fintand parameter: 170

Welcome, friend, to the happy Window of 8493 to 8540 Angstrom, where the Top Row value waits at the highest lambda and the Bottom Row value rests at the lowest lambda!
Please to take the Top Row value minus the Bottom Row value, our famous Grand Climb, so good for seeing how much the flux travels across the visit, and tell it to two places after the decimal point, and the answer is -0.43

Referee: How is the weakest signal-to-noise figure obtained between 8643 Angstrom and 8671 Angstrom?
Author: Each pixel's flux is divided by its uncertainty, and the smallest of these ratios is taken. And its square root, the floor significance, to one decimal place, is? 5.4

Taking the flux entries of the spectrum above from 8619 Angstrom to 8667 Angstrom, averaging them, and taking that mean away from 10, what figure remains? 6.02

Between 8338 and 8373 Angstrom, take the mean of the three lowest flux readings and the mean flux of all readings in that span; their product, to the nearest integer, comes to 19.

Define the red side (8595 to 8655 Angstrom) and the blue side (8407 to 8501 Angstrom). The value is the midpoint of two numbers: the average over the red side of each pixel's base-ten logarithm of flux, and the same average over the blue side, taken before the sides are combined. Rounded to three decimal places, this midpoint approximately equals 0.626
